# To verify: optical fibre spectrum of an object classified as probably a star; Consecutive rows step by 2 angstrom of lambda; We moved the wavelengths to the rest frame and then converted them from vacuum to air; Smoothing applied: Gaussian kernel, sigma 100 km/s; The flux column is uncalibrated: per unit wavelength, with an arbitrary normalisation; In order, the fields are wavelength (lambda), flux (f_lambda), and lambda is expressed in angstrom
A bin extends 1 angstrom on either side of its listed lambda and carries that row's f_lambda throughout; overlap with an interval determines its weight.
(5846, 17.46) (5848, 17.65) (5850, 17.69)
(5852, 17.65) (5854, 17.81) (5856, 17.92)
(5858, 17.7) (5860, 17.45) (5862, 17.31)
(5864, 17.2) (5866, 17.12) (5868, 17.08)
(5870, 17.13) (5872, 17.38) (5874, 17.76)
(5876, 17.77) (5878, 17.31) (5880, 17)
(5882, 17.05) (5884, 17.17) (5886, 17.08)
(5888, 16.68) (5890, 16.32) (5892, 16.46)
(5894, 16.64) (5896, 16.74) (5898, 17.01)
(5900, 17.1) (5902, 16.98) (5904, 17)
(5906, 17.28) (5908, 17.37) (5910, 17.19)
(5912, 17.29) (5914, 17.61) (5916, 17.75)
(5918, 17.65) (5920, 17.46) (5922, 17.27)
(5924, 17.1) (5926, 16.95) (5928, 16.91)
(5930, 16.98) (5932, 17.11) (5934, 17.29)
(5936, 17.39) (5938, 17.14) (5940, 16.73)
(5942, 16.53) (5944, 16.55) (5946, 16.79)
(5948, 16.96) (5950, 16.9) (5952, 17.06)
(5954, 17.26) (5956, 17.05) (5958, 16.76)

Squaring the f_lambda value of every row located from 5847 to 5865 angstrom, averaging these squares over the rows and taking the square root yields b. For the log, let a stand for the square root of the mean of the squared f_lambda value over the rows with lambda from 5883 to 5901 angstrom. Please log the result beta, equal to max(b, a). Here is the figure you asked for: 17.6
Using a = 16.8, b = 17.6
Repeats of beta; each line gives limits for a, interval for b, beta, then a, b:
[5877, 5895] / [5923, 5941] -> 17.1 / 16.9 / 17.1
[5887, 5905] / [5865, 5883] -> 17.3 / 16.8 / 17.3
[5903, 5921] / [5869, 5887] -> 17.4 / 17.4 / 17.3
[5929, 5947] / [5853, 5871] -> 17.4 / 16.9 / 17.4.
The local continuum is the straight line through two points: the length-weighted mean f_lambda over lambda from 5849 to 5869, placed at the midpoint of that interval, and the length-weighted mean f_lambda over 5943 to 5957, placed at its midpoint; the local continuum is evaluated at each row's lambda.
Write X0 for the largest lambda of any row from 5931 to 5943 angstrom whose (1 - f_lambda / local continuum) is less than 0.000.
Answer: 5938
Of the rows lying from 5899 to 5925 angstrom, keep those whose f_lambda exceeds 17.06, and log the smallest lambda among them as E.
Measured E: 5900 angstrom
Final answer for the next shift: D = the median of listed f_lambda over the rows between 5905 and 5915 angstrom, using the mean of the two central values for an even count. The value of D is 17.3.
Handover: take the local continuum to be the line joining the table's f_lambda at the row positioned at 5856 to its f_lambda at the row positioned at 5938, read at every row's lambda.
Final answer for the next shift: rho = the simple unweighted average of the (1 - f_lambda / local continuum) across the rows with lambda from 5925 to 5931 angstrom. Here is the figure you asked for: 0.02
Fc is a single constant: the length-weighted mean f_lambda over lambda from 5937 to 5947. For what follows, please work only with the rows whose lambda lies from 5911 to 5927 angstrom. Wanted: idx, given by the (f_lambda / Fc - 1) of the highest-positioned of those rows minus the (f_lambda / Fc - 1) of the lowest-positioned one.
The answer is -0.02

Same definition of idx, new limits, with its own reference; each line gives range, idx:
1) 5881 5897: -0.02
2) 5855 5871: -0.05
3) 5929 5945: -0.03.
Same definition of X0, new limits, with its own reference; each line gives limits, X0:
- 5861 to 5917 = 5916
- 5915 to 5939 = 5938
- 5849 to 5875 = 5874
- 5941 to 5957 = 5956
